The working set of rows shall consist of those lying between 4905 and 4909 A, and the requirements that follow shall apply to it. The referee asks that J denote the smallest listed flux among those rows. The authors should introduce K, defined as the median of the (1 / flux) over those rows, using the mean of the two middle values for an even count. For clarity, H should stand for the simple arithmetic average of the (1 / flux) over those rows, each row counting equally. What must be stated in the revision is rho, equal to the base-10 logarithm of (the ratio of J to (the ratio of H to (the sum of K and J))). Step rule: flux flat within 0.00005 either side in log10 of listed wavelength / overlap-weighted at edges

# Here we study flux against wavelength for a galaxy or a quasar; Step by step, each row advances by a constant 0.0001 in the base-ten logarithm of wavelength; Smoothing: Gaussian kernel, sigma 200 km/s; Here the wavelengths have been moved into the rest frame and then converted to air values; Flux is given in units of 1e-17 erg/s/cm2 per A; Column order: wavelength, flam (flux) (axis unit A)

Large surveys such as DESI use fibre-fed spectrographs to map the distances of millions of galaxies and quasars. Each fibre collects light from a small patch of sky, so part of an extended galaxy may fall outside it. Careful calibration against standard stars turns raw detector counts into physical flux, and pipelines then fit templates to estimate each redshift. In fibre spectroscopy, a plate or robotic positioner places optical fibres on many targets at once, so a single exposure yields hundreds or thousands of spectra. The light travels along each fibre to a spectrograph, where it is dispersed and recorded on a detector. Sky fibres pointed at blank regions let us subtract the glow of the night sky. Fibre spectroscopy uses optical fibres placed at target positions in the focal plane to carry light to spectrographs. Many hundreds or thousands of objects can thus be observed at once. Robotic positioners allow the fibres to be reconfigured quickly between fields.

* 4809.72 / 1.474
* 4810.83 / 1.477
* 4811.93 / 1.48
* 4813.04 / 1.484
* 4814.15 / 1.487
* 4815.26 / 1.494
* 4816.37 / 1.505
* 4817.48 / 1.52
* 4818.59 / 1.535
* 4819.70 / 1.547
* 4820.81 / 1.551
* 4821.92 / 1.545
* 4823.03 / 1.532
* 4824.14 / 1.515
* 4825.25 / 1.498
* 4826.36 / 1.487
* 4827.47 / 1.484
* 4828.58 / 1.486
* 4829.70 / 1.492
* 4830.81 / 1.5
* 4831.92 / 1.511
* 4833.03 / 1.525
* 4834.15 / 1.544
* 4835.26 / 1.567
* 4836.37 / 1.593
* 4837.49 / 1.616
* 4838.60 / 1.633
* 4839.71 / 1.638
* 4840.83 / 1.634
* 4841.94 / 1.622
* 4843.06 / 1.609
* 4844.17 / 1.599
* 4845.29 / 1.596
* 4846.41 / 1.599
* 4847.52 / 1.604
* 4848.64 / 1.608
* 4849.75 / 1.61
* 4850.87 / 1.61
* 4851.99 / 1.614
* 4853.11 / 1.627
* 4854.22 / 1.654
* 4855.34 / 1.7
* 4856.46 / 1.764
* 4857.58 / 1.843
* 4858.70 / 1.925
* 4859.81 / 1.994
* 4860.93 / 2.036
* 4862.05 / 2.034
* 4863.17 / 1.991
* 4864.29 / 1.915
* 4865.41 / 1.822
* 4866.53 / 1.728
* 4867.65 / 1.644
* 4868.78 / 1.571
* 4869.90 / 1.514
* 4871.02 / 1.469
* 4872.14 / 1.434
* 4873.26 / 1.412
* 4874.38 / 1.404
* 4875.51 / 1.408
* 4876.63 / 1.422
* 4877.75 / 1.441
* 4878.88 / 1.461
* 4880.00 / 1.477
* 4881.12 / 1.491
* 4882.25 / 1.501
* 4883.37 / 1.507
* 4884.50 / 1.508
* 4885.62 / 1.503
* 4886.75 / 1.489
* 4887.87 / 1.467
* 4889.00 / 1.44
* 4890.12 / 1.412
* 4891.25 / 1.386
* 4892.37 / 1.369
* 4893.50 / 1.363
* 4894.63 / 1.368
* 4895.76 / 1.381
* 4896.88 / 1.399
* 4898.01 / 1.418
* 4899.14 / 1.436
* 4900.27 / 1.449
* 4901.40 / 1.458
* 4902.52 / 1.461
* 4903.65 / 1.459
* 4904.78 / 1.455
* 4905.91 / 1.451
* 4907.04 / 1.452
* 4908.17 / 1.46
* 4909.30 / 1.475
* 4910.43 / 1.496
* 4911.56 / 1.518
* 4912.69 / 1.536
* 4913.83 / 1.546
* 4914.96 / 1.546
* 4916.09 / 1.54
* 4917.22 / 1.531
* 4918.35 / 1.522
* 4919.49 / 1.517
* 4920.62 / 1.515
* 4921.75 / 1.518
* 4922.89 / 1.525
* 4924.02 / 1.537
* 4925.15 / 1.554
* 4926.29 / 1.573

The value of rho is 0.655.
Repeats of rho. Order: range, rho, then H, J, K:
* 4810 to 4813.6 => 0.673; 0.676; 1.477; 0.676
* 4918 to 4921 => 0.699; 0.659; 1.515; 0.659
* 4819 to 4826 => 0.693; 0.653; 1.498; 0.650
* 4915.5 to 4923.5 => 0.700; 0.656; 1.515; 0.657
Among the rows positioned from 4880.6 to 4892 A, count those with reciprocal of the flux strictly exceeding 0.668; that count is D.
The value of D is 6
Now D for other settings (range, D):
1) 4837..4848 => 0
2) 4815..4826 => 1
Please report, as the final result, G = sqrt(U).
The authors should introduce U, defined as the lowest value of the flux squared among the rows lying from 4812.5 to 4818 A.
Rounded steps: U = 2.20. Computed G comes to 1.48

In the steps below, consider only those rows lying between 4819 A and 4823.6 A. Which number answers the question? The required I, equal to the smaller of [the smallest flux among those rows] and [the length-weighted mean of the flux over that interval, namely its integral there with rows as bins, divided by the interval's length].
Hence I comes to 1.53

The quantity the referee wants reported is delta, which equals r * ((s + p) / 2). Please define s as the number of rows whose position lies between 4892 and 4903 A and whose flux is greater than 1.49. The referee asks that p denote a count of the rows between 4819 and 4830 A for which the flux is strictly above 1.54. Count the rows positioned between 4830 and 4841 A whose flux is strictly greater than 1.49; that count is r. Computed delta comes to 15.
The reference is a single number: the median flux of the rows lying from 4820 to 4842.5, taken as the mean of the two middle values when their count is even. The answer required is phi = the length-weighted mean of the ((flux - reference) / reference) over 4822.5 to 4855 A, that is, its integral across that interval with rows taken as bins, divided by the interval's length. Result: 0.02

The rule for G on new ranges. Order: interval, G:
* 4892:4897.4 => 1.36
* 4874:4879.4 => 1.40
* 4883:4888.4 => 1.47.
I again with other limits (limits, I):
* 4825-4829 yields 1.48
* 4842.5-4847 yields 1.60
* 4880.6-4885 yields 1.49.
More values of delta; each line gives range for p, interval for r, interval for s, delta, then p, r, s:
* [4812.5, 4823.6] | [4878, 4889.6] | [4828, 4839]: 30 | 3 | 5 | 9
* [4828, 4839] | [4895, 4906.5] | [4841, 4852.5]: 0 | 5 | 0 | 10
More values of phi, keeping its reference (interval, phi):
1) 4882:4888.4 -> -0.03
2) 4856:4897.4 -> 0.02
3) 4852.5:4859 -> 0.13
